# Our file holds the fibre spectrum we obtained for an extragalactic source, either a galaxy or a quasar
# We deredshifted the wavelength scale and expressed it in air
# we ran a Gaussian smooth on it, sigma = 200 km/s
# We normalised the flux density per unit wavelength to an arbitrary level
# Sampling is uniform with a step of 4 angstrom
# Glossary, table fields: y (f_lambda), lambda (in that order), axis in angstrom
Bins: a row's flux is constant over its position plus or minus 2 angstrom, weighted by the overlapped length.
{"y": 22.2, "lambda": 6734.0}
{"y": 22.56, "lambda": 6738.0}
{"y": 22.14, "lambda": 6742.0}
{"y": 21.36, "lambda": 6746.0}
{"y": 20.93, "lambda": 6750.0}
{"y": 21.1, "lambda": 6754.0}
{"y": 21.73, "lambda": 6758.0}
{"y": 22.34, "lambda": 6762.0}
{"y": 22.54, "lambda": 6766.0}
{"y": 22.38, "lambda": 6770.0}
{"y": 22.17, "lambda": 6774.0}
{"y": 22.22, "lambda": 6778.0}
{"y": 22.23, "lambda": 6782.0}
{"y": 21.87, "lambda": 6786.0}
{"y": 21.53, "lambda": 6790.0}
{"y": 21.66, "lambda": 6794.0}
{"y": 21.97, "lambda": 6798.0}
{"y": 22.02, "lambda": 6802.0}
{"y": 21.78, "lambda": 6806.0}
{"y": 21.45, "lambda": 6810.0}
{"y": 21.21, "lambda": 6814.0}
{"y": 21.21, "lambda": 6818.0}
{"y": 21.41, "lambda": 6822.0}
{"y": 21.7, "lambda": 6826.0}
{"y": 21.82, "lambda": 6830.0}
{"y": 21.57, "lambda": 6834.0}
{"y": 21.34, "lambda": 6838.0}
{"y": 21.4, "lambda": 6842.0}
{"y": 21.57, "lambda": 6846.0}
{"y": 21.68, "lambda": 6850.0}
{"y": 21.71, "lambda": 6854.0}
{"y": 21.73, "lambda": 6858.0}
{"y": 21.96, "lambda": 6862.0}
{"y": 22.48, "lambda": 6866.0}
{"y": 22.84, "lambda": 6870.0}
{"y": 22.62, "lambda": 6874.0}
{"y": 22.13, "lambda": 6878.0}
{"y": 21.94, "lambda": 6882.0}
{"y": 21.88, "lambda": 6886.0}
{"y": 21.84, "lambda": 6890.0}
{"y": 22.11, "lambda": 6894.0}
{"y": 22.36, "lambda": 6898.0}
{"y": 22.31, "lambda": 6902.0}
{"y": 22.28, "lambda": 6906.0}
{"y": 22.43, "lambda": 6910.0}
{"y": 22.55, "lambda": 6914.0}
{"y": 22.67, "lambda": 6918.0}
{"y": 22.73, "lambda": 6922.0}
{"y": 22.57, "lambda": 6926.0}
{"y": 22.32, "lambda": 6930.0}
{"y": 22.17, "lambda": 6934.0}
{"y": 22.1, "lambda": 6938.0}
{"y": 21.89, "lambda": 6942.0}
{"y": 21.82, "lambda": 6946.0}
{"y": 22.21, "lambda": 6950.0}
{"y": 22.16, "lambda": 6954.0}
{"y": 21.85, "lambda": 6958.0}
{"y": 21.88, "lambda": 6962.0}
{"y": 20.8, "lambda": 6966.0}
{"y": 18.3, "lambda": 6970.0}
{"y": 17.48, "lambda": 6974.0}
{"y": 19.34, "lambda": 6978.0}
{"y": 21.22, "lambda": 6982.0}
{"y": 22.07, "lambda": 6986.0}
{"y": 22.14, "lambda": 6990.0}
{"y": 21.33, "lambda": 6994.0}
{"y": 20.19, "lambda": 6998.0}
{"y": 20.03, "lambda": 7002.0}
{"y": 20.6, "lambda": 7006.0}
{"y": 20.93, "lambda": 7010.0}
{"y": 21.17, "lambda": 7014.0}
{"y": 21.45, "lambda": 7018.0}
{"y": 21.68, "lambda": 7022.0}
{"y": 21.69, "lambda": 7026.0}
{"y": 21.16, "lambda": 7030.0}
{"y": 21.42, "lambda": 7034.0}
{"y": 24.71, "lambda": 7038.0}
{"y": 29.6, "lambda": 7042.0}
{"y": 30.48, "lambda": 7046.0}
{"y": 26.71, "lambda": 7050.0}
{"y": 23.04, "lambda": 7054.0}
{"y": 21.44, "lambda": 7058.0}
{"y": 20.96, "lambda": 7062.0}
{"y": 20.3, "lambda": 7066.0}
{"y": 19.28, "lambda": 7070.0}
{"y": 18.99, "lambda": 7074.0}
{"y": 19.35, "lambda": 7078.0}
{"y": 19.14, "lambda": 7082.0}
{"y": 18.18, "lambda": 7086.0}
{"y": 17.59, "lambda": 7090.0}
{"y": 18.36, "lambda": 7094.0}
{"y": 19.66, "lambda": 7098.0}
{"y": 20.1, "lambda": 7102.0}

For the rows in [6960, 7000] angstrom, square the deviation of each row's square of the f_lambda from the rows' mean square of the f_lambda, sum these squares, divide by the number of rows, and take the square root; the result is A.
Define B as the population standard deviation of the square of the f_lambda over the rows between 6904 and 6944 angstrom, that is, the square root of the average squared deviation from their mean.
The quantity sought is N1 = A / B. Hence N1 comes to 5.4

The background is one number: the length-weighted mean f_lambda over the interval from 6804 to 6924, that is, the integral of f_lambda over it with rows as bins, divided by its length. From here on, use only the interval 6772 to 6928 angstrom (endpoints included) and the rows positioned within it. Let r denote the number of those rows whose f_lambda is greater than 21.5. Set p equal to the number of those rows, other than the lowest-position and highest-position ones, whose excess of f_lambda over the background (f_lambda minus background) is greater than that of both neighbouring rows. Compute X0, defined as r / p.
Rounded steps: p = 6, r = 33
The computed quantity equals 5.5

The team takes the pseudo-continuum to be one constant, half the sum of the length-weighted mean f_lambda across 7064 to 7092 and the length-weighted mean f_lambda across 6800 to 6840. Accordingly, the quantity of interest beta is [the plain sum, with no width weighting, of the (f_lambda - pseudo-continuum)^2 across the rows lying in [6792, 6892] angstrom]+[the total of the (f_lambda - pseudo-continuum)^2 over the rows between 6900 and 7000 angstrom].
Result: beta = 149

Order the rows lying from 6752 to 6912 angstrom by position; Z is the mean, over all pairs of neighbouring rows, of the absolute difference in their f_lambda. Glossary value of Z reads 0.2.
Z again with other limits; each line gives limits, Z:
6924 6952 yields 0.2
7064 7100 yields 0.7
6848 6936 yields 0.2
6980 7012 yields 0.6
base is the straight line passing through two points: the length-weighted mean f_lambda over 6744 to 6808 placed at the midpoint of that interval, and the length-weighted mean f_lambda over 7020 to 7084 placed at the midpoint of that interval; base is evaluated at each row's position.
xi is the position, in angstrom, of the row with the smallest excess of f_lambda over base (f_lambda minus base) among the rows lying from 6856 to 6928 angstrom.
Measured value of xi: 6858.0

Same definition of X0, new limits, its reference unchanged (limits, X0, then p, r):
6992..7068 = 3.5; 2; 7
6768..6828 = 5.5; 2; 11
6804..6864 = 9.0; 1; 9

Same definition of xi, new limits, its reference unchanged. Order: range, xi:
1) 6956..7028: 6974.0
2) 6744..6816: 6750.0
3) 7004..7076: 7074.0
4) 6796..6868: 6818.0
